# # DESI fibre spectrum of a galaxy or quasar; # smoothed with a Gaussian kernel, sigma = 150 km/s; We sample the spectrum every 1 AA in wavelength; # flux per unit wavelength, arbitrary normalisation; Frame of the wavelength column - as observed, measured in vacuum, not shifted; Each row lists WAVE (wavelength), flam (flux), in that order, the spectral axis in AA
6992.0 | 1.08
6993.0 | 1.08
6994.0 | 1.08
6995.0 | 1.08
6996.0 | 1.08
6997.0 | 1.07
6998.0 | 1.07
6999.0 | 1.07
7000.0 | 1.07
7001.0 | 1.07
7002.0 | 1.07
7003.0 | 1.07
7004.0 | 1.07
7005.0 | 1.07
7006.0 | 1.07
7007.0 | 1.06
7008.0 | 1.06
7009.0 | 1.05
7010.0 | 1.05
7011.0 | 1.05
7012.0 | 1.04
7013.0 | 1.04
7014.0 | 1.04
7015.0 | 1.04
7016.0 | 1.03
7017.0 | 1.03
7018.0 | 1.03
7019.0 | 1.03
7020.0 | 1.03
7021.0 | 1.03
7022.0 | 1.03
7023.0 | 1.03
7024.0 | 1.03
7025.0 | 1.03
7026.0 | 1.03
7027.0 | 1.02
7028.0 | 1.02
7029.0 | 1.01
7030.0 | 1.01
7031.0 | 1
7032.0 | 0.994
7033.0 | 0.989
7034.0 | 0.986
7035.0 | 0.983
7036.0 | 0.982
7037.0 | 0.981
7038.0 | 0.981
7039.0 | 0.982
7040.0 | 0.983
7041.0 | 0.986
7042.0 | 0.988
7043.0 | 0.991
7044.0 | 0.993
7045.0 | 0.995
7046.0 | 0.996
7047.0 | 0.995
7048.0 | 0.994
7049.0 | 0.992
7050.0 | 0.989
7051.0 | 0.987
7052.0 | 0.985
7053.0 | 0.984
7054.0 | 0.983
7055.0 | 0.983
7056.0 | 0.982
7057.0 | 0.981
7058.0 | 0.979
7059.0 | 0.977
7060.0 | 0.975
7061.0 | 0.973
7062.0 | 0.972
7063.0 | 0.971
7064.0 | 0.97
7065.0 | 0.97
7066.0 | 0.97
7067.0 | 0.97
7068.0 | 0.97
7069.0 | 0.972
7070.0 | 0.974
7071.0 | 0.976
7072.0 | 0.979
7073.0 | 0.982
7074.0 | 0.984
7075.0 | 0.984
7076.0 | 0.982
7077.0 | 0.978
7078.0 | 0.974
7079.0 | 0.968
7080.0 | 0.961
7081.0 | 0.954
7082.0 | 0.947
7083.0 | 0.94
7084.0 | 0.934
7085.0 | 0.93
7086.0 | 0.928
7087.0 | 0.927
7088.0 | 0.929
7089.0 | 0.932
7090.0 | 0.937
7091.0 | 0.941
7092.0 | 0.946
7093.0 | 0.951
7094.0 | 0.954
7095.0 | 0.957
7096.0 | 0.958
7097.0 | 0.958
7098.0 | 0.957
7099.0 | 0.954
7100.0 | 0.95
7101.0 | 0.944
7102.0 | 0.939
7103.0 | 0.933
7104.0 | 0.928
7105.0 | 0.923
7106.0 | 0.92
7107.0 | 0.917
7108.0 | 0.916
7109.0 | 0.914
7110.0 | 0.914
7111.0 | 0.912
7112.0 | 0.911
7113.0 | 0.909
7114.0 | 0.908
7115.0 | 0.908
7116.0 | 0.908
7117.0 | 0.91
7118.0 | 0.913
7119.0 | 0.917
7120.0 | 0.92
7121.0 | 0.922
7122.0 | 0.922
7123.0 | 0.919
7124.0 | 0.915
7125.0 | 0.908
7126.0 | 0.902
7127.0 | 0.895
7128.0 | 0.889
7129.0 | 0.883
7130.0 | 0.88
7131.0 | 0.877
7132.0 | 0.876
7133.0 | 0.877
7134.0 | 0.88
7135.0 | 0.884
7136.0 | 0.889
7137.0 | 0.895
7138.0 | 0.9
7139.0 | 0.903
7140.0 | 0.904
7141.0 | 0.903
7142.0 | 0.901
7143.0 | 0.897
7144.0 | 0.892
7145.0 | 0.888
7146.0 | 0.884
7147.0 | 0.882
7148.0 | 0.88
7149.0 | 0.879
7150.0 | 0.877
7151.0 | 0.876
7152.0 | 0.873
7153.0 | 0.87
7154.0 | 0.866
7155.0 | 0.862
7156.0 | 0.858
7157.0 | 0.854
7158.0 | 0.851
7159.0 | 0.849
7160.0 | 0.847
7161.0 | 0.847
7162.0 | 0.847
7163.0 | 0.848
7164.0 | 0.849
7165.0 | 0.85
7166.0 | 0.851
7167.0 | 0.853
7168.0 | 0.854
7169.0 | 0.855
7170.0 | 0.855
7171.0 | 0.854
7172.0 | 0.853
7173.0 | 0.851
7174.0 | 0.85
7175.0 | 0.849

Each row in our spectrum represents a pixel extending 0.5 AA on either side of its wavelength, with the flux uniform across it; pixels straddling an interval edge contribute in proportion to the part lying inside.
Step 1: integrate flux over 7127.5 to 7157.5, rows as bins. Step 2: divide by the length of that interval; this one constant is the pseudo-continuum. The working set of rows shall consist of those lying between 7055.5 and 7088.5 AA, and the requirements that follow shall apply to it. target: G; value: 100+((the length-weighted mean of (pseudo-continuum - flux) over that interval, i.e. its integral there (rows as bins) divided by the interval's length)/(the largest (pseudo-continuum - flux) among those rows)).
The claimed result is 102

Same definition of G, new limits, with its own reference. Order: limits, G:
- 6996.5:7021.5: 101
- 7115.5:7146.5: 98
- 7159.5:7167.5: 101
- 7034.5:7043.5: 101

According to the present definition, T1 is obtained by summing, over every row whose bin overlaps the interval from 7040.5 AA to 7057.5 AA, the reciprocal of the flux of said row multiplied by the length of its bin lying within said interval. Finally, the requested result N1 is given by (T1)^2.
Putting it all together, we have 296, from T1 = 17.2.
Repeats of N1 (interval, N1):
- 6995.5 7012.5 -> 255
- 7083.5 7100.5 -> 325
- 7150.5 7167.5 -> 395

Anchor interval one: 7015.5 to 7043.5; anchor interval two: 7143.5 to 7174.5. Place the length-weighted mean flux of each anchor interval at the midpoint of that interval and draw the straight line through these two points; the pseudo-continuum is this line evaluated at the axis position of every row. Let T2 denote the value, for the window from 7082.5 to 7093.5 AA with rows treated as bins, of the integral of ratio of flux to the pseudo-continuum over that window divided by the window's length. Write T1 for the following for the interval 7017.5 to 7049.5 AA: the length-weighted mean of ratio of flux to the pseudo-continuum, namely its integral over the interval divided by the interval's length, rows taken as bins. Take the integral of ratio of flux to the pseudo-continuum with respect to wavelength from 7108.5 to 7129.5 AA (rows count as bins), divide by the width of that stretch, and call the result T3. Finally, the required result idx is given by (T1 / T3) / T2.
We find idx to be 1.00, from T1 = 1.00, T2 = 0.994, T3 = 1.003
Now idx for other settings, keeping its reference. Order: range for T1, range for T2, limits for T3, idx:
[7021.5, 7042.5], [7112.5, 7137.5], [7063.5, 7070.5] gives 0.99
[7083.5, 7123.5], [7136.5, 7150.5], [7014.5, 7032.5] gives 0.98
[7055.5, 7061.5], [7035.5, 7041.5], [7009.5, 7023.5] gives 1.01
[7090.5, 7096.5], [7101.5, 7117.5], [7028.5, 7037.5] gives 1.03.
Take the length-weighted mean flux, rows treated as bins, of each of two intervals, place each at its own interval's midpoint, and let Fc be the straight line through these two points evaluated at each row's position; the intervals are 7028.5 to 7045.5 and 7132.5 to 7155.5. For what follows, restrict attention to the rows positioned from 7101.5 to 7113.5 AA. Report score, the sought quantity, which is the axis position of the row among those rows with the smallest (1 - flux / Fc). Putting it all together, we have 7102.0 AA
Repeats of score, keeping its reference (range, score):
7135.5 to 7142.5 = 7140.0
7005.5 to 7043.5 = 7006.0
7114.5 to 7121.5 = 7121.0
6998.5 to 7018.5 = 7006.0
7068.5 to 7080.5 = 7075.0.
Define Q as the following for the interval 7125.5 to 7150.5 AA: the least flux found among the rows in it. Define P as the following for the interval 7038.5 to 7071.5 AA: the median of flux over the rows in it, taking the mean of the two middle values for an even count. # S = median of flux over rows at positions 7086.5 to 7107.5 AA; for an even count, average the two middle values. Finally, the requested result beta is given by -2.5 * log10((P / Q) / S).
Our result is -0.19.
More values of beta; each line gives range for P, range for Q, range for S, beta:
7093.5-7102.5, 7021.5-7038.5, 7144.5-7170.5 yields -0.14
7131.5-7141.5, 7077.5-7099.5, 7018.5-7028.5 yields 0.07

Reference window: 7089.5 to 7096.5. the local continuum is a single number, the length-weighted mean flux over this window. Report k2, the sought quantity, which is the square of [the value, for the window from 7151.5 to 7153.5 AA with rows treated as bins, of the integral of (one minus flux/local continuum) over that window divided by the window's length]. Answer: 0.007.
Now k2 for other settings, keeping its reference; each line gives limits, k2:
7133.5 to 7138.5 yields 0.004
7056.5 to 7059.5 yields 0.001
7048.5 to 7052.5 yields 0.002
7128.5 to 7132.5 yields 0.005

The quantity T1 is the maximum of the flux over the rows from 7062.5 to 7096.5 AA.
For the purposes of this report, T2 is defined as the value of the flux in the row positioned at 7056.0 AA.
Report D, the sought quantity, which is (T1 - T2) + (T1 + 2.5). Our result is 3.49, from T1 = 0.984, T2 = 0.982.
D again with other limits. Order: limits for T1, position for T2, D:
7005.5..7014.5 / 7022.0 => 3.61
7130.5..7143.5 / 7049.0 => 3.32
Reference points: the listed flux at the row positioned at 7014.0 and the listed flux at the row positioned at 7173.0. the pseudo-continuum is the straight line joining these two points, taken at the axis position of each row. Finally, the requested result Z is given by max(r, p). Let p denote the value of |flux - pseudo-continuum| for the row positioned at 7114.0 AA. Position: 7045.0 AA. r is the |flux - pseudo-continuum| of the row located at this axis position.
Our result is 0.013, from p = 0.0131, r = 0.008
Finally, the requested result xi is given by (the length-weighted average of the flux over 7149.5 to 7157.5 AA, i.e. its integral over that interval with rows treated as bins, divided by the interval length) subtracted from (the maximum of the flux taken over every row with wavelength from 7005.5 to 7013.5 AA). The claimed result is 0.20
